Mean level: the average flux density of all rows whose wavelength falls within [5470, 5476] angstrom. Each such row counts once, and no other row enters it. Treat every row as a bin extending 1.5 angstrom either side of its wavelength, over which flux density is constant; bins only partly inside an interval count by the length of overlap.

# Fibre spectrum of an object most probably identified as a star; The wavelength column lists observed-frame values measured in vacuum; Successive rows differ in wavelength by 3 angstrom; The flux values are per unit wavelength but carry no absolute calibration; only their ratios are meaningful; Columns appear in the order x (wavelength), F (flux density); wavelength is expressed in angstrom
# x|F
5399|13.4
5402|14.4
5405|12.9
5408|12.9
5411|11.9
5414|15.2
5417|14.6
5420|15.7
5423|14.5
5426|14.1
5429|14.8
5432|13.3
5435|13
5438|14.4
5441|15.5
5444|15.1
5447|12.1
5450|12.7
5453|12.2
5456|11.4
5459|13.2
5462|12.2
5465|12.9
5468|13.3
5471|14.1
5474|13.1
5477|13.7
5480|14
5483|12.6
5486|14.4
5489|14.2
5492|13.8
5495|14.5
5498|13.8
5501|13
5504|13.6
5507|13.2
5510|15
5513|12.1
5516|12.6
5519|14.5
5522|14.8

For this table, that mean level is 13.6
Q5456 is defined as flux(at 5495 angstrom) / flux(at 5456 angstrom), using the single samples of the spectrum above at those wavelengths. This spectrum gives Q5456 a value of 1.27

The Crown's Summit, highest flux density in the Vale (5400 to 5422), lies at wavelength 5420 angstrom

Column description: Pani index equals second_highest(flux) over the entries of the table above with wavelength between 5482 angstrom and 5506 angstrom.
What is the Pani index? 14.4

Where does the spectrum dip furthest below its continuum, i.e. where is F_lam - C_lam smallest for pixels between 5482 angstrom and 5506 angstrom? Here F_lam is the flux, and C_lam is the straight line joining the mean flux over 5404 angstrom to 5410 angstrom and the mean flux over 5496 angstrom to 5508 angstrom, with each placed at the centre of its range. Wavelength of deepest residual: 5483 angstrom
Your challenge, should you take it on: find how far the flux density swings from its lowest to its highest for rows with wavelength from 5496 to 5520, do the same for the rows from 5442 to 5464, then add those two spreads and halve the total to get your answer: 3.3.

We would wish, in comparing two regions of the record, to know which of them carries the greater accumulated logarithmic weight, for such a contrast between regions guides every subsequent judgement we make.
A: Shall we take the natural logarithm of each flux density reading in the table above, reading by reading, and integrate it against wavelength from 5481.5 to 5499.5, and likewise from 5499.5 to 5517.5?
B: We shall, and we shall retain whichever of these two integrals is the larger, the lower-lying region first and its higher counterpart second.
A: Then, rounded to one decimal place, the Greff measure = 47.3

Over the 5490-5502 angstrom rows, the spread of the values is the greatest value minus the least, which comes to 1.5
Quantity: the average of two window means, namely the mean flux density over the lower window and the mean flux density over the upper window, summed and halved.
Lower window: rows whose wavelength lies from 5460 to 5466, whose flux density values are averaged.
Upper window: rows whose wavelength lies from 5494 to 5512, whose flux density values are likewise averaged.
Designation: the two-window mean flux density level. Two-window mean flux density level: 13.2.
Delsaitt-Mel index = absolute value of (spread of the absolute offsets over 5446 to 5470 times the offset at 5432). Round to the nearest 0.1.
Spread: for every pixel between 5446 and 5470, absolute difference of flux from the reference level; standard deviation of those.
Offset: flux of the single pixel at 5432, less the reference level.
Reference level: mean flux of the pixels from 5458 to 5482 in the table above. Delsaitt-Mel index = 0.0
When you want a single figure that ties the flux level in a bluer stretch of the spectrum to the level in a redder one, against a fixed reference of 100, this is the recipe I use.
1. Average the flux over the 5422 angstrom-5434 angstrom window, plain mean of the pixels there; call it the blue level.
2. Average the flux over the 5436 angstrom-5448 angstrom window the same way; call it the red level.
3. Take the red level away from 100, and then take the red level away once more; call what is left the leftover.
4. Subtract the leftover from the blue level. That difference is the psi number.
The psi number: -57.3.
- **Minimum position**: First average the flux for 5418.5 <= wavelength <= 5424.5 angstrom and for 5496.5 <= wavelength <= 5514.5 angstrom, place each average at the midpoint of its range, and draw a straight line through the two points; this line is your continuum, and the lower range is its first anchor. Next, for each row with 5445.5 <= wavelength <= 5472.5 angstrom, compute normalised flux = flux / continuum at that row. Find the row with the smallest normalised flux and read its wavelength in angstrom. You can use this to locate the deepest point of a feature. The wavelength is 5456 angstrom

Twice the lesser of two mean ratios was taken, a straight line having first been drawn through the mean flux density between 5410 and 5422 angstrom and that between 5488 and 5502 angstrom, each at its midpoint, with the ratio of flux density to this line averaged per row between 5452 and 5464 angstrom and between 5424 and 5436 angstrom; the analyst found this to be 1.74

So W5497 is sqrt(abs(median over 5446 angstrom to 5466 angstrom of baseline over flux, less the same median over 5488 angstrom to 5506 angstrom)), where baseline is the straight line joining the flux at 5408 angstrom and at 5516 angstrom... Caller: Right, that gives 0.36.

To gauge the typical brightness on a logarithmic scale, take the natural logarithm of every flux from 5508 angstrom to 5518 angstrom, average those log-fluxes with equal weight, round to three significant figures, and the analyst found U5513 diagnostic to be 2.58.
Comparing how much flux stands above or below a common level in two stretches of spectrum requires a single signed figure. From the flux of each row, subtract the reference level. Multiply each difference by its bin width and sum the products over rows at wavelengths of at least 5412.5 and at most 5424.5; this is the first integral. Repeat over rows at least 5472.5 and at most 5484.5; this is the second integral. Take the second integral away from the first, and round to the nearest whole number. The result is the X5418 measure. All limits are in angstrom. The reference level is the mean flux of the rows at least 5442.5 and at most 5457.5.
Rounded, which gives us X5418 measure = 20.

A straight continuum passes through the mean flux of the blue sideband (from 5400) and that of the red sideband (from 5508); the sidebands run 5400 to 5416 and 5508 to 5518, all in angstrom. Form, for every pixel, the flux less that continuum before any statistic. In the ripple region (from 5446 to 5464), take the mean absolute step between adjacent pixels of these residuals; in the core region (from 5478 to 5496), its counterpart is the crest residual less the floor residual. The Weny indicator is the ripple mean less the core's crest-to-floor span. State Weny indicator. -1.0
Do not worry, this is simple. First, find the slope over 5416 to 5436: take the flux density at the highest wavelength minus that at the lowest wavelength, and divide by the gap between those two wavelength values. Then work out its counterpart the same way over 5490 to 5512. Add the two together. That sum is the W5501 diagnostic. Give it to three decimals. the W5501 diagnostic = -0.022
